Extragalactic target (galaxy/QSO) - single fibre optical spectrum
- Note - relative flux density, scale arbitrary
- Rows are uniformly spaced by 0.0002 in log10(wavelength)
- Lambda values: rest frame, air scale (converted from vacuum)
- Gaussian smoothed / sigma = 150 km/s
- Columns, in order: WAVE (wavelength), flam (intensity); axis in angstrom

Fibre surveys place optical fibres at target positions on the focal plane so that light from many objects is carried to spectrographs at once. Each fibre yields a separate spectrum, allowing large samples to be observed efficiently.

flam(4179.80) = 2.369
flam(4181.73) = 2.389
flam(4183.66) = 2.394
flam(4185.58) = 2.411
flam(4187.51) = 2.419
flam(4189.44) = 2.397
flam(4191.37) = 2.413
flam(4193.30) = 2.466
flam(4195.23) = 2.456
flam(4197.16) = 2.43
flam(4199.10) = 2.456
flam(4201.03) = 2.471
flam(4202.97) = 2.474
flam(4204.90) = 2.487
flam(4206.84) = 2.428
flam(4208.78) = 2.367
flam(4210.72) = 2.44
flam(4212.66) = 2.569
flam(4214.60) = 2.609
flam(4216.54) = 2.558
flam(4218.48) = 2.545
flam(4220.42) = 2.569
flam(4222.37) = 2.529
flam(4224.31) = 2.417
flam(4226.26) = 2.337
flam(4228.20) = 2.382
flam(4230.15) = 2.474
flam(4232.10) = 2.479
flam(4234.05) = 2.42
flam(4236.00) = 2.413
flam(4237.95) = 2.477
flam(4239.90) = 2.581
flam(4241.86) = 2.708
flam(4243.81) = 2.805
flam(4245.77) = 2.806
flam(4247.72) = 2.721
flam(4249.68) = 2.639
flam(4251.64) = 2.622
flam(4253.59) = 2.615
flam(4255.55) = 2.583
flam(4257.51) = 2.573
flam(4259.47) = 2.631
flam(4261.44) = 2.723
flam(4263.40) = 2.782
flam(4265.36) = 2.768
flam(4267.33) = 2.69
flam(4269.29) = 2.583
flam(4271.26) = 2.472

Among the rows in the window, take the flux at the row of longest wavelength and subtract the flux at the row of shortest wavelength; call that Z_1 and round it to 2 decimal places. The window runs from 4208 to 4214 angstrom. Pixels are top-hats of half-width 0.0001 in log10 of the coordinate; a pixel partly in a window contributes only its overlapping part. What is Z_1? 0.20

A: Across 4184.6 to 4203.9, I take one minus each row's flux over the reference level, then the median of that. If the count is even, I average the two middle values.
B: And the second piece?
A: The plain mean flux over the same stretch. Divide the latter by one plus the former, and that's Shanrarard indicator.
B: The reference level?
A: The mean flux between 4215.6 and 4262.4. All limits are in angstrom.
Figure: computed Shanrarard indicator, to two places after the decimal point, 2.33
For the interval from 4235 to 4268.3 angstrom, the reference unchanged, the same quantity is 2.73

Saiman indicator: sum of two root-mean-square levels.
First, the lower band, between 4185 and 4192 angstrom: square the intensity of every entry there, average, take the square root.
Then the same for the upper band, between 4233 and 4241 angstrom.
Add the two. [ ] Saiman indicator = 4.88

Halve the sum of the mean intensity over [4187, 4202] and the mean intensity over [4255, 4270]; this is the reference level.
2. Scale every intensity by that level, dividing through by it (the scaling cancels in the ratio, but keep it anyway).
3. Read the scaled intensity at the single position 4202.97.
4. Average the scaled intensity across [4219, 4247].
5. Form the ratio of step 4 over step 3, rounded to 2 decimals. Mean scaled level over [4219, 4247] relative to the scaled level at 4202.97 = 1.02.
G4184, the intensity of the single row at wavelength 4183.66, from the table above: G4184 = 2.394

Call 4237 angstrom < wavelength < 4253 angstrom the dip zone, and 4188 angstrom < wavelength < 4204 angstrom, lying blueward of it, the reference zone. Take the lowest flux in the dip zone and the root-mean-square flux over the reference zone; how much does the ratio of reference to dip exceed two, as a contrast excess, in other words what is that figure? -1.01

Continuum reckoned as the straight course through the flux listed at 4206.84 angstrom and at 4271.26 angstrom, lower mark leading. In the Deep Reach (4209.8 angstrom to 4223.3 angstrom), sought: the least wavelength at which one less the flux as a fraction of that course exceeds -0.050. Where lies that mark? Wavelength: 4210.72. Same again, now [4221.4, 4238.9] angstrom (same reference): 4222.37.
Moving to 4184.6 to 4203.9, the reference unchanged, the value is 4185.58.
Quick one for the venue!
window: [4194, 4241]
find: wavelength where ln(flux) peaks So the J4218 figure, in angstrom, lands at 4214.60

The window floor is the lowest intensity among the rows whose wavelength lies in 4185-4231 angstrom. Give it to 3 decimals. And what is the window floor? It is 2.337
